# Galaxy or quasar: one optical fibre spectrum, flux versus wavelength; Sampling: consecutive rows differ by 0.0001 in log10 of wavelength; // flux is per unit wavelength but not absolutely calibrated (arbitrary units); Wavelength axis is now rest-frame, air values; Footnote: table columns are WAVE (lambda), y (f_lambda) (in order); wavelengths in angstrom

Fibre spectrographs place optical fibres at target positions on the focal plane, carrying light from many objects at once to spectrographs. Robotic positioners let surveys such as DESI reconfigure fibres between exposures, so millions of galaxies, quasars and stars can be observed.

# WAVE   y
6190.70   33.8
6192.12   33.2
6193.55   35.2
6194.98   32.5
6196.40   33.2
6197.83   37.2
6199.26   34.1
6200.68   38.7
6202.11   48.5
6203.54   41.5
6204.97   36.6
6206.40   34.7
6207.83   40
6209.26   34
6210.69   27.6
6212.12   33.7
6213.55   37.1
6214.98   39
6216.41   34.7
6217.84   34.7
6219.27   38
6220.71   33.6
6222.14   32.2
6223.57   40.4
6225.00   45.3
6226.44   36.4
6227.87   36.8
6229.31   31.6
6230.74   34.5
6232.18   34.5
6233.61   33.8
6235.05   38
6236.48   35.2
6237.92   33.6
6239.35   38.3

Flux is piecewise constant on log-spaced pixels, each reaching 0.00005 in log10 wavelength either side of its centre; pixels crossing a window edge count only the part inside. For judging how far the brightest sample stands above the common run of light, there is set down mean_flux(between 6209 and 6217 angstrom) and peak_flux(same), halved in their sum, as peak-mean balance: 37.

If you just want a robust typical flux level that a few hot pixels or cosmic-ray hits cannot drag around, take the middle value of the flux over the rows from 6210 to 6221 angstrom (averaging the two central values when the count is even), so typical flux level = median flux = 34.7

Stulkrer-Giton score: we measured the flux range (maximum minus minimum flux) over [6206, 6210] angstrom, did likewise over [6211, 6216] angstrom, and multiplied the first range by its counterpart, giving 32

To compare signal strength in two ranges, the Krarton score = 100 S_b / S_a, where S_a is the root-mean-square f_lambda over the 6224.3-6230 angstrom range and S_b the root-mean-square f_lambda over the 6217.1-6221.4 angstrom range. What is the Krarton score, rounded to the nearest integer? 94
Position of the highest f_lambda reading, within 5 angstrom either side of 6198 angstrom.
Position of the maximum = 6202.11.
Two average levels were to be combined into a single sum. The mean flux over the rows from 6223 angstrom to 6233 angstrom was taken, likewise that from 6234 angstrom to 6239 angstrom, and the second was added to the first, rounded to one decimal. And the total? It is 72.7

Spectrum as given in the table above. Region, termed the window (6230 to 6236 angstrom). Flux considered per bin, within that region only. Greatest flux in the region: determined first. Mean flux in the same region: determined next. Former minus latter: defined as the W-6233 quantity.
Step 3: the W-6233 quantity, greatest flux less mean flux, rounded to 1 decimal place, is 2.8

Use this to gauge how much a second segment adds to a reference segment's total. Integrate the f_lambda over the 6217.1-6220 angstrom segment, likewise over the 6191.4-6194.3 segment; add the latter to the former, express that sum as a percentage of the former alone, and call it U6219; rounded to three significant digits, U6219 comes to 194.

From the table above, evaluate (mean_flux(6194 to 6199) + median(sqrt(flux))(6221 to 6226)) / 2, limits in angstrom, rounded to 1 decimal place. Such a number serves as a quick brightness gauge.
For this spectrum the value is 20.3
